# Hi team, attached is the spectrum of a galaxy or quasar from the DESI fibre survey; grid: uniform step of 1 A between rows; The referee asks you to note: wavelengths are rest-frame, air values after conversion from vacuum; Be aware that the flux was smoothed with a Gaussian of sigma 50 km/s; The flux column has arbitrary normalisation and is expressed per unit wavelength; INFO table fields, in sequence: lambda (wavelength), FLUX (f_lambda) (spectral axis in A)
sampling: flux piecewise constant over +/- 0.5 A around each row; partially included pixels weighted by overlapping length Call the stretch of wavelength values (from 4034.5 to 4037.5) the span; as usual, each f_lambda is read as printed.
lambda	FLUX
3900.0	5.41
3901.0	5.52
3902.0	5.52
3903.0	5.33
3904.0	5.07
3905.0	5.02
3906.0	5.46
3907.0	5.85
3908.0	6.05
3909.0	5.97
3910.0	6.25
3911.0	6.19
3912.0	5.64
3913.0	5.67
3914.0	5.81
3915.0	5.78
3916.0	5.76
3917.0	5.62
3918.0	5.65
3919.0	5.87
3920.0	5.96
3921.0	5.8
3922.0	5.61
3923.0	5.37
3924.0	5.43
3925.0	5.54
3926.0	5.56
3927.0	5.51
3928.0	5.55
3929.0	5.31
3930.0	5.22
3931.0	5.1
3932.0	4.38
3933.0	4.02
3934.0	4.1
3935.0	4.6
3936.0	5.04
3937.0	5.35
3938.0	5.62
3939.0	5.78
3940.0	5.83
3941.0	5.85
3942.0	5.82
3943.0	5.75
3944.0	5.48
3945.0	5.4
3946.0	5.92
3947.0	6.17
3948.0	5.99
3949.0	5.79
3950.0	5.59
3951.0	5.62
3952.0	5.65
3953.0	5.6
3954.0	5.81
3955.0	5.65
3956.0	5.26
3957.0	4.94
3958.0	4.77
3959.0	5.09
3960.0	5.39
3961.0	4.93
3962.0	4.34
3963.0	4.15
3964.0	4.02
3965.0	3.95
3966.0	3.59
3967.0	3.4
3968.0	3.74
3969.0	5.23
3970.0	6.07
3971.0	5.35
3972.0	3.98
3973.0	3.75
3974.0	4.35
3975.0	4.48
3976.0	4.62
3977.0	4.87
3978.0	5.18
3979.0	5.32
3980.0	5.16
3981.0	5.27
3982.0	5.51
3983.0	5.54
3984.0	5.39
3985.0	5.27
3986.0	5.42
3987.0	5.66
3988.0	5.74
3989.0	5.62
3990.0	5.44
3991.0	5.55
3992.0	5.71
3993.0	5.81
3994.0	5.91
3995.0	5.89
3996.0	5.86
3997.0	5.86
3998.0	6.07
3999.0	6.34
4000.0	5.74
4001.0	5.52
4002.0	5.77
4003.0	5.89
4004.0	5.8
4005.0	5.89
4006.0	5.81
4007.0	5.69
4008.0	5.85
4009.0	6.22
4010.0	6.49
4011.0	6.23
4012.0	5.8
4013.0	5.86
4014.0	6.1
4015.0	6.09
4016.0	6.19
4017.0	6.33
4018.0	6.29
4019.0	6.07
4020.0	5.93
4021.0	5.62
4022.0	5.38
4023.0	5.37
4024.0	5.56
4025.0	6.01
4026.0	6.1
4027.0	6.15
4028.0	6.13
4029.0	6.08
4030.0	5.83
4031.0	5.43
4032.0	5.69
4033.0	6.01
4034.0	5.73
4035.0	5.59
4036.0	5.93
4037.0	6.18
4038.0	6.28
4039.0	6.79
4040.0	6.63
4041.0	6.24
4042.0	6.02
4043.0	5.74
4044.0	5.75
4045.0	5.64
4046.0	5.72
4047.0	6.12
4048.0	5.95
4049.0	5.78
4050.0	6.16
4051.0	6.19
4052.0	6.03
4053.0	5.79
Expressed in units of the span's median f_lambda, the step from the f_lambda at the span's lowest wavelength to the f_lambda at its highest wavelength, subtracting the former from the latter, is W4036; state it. 0.10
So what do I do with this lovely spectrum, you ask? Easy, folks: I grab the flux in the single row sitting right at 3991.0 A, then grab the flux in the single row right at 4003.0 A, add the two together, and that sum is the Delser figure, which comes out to 11.4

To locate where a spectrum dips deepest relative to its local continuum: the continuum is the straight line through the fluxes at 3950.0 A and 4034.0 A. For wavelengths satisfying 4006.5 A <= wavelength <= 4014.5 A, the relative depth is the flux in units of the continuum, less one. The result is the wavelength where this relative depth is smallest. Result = 4007.0 A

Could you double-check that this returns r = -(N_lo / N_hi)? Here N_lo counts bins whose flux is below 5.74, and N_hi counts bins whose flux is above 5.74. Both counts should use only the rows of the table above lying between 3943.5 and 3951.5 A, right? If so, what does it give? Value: -1.0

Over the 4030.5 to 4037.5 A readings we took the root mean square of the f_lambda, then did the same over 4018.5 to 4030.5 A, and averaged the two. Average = 5.8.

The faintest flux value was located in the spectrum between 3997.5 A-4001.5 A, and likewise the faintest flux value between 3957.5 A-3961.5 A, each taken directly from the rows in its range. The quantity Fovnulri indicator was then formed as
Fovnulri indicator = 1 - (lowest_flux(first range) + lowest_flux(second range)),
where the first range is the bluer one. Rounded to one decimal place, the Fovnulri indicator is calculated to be -9.3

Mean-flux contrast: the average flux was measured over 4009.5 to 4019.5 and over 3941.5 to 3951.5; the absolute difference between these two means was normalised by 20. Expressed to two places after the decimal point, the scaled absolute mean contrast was 0.02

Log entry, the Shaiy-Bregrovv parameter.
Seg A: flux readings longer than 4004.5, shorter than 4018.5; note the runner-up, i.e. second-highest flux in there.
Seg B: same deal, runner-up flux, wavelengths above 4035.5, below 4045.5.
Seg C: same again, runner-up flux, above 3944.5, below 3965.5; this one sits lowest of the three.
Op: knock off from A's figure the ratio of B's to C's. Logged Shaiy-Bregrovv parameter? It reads 5.2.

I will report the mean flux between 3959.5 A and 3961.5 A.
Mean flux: 5.2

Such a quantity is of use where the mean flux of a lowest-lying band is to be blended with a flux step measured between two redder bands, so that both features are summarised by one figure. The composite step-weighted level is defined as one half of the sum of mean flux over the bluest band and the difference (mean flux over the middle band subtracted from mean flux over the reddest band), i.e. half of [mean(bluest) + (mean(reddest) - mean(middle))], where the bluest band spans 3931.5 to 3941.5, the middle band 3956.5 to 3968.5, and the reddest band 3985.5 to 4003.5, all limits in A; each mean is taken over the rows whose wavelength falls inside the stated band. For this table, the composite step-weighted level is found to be 3.23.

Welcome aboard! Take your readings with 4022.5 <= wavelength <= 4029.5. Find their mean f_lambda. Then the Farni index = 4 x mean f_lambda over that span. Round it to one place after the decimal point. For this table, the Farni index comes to 23.7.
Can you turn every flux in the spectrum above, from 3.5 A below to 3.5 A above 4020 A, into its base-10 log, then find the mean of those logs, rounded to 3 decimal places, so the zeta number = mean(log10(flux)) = 0.767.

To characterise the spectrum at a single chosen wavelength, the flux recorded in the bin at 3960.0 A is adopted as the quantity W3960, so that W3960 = 5.39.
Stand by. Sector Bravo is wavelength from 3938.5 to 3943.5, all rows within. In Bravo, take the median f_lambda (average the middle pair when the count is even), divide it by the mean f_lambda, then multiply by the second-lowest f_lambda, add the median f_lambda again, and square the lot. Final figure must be 135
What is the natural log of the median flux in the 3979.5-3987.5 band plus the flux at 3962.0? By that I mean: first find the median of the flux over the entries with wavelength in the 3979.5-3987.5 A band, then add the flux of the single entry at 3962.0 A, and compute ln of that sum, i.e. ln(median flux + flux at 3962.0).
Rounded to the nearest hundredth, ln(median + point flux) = 2.28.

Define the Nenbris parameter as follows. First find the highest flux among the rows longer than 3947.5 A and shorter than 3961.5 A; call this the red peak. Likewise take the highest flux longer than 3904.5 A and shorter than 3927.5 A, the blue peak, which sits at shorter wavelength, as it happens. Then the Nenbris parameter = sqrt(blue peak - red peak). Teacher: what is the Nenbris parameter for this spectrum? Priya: 0.51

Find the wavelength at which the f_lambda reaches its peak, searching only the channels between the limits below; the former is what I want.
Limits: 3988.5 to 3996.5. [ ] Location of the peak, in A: 3994.0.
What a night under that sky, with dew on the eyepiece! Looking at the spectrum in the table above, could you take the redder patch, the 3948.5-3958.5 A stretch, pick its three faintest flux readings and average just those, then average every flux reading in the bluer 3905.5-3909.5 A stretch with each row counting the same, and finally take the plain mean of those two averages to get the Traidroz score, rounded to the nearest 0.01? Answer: 5.41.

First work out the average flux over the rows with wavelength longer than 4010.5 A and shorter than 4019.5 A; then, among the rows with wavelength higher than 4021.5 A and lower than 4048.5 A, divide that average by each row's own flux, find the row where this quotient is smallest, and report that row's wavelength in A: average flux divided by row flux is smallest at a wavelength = 4039.0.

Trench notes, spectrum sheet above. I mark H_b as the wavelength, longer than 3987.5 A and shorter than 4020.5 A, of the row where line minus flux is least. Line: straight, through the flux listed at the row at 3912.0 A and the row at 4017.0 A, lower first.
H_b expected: 4010.0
